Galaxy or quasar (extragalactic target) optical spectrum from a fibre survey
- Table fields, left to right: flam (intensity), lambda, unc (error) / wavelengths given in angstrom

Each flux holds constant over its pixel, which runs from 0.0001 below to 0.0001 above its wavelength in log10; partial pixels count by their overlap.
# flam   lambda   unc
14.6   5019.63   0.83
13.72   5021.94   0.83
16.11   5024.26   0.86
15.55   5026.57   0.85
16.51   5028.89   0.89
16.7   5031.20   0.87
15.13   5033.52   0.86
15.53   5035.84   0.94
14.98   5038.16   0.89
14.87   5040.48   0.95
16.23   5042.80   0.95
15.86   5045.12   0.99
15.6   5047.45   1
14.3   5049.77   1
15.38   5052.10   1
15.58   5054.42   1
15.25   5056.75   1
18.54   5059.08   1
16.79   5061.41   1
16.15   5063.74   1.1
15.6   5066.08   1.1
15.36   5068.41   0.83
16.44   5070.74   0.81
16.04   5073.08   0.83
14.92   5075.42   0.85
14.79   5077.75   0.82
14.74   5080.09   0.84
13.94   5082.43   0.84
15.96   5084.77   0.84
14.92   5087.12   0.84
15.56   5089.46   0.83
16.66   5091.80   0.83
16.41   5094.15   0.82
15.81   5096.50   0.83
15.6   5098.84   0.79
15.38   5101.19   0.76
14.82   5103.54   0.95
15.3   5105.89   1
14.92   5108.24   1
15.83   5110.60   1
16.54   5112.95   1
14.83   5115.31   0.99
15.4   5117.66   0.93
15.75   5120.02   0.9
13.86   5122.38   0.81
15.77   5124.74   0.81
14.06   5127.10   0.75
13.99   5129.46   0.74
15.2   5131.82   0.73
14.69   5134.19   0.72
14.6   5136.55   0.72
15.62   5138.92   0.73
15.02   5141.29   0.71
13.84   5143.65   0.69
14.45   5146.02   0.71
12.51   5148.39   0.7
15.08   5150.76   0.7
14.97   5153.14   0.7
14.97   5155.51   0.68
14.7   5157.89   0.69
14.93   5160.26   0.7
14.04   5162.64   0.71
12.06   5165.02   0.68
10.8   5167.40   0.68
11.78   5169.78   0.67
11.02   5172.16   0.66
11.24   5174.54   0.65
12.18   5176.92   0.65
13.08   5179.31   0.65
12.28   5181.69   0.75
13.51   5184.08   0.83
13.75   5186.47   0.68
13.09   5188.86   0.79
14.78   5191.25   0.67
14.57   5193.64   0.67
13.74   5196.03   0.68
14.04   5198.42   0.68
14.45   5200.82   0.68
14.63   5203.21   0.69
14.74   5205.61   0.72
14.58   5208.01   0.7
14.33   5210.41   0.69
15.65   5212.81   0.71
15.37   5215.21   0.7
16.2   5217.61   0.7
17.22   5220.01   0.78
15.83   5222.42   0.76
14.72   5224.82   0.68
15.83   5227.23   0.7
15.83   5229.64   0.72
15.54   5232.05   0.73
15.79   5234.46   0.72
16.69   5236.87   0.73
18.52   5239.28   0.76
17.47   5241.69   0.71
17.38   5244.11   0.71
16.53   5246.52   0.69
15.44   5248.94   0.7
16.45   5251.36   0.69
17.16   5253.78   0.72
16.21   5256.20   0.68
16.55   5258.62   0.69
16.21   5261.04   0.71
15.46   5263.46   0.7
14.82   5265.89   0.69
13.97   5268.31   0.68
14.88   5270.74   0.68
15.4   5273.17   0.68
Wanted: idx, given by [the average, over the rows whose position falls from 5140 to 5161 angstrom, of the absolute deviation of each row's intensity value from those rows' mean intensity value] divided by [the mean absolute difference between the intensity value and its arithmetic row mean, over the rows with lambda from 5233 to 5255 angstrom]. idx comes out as 0.8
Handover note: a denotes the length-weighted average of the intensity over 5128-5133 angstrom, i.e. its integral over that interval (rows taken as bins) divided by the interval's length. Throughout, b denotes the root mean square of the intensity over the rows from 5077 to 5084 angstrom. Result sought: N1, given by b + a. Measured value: 29.1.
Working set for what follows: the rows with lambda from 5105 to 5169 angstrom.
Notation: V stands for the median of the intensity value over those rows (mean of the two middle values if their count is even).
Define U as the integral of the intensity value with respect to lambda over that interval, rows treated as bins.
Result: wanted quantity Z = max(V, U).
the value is 932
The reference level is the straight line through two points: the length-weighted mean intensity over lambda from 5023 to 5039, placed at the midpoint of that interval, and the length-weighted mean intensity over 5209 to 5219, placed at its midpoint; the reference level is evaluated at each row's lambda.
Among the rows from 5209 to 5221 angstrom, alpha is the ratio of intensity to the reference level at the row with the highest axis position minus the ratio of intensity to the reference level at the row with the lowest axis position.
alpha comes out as 0.19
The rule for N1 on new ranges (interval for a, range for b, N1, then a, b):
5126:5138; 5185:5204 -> 28.7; 14.5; 14.1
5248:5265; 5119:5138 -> 31.0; 16.2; 14.8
